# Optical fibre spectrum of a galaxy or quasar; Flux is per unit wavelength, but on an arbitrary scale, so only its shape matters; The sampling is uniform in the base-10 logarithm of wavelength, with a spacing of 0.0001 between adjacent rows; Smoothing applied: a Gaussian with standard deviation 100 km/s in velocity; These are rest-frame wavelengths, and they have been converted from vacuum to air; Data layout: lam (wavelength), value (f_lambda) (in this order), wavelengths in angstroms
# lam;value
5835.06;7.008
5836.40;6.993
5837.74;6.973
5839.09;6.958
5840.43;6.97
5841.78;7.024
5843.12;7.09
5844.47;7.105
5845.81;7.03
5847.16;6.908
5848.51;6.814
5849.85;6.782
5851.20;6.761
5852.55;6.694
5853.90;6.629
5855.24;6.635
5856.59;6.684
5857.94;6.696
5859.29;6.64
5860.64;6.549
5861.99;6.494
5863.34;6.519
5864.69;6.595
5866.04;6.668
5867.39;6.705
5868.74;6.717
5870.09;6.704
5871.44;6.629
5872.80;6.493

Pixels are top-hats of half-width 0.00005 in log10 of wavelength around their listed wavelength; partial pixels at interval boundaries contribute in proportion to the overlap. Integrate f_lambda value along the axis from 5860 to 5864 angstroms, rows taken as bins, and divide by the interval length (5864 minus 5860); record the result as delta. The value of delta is 6.5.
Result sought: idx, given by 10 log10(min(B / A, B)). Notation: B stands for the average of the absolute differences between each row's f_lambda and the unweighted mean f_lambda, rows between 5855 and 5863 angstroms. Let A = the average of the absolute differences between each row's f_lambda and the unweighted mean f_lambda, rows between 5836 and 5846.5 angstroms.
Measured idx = -12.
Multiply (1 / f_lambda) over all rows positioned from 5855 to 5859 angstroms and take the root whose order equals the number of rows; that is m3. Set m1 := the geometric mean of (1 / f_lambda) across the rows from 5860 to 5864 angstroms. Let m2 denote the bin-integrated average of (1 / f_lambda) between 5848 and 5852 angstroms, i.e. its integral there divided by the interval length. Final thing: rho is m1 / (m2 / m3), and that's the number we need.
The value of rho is 0.156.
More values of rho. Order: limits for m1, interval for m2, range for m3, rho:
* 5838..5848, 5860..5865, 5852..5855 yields 0.140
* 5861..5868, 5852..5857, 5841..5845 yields 0.143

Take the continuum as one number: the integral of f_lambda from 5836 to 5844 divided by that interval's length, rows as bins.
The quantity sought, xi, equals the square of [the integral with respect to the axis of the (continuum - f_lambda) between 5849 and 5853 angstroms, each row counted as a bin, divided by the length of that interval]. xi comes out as 0.06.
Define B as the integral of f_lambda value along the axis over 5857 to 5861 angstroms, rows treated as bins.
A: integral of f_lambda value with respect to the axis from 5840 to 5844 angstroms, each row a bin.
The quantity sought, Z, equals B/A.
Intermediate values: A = 28.1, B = 26.5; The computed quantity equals 0.94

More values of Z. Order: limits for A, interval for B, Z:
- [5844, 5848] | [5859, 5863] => 0.94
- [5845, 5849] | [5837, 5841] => 1.01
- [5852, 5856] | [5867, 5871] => 1.01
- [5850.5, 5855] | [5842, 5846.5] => 1.06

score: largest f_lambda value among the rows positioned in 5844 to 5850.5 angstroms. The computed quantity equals 7.105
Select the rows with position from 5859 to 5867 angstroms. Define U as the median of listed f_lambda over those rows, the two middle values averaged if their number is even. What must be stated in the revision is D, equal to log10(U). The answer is 0.818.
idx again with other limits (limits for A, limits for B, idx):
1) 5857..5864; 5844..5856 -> -9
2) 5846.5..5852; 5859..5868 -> -12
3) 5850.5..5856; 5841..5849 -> -10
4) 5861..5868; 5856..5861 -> -13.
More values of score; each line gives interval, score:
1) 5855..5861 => 6.696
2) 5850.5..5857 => 6.761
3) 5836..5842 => 7.024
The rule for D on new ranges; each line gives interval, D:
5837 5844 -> 0.843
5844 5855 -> 0.832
